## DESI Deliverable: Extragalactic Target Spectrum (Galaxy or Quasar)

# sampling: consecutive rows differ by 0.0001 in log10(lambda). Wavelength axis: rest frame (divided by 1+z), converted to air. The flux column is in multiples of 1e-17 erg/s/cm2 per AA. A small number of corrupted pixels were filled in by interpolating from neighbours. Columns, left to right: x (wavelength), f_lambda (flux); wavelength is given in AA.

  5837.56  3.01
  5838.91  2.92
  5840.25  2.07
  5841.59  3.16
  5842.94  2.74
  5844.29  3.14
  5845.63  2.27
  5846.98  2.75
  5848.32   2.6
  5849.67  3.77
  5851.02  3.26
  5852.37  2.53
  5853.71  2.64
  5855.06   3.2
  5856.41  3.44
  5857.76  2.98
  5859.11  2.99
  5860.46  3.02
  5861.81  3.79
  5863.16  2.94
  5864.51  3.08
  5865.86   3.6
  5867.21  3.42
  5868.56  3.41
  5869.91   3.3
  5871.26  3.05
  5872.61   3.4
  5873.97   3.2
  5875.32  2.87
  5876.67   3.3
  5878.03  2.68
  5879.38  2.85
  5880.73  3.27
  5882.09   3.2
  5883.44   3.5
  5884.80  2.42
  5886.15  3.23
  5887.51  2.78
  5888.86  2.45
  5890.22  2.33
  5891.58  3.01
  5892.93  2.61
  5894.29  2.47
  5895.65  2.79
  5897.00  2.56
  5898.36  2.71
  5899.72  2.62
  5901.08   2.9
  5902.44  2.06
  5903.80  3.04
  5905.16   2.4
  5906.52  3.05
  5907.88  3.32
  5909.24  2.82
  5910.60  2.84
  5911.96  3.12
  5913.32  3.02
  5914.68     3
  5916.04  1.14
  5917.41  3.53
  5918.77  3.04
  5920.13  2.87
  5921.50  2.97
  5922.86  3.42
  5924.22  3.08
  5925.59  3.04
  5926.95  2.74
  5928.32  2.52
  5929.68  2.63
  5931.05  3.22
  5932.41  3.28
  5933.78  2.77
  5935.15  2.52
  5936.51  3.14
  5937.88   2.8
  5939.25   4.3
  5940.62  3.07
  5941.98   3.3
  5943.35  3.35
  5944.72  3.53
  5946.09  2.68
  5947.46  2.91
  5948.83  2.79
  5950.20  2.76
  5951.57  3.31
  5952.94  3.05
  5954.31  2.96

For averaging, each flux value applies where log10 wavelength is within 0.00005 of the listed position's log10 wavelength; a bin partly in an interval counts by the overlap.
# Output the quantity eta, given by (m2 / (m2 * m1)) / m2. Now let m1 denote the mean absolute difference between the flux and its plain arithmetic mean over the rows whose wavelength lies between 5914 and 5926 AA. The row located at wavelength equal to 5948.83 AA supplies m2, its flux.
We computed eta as 0.90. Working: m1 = 0.40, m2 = 2.79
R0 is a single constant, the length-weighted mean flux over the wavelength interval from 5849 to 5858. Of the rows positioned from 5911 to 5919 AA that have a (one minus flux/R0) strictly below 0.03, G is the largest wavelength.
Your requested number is 5918.77 AA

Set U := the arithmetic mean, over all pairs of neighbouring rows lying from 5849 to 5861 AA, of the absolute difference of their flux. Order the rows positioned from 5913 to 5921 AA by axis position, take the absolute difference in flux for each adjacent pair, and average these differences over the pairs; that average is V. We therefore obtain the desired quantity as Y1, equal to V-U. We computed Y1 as 0.7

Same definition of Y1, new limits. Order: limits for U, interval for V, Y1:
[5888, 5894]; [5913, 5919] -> 0.8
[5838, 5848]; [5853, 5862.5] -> -0.3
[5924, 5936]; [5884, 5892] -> 0.2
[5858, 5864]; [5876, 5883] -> -0.2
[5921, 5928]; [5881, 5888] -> 0.4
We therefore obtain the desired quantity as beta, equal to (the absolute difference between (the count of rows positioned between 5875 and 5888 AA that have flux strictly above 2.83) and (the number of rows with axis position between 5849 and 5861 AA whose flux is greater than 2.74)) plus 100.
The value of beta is 100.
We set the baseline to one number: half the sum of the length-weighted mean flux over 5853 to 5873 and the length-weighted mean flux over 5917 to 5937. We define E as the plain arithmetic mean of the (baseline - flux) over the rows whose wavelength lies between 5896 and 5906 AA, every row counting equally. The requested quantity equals 0.5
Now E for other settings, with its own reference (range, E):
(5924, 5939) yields 0.2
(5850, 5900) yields 0.1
